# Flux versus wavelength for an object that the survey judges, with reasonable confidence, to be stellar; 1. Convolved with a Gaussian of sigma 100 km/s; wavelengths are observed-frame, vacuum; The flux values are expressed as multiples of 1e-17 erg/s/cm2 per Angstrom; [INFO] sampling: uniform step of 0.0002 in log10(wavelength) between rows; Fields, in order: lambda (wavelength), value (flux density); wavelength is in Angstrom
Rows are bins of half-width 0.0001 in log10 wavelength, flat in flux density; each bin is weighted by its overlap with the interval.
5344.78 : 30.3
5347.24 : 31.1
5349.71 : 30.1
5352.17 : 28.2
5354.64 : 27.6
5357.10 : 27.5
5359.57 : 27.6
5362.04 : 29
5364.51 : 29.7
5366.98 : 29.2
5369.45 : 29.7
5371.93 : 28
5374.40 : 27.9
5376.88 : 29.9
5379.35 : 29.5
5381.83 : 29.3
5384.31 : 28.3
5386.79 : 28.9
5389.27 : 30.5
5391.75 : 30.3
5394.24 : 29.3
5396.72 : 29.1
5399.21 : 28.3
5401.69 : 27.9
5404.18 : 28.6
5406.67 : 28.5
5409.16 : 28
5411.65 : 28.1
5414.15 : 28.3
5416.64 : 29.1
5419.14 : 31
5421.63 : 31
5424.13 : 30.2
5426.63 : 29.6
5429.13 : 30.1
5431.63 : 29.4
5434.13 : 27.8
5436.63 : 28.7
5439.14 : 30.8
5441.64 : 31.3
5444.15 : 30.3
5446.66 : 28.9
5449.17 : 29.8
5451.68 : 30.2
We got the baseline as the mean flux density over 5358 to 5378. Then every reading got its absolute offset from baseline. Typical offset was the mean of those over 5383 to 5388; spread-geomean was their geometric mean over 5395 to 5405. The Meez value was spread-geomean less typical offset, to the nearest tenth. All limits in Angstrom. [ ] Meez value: 0.1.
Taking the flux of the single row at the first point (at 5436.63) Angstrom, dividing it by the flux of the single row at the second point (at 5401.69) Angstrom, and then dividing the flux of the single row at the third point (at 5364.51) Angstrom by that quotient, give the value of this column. 28.9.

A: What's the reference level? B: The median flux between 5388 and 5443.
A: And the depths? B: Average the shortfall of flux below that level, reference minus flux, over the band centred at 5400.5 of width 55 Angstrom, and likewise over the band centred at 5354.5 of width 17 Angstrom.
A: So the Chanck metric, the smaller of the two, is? 0.0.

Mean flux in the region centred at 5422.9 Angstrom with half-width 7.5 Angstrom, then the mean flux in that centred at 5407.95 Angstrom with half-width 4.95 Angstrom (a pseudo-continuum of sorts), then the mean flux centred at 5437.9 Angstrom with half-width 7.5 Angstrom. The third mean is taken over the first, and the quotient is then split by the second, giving 0.0348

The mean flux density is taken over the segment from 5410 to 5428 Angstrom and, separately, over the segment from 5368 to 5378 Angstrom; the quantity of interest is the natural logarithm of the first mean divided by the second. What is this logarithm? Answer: 0.025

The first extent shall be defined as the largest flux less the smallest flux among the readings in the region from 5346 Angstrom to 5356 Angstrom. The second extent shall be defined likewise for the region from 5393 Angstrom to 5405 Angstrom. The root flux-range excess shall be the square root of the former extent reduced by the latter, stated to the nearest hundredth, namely 1.45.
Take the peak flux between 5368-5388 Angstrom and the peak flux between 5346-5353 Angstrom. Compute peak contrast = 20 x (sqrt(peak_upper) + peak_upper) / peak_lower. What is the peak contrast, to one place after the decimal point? 22.7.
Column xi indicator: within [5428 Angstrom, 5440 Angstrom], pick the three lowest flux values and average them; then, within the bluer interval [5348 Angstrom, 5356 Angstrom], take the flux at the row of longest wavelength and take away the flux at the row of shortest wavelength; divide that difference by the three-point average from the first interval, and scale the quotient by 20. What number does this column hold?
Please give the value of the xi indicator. -1.7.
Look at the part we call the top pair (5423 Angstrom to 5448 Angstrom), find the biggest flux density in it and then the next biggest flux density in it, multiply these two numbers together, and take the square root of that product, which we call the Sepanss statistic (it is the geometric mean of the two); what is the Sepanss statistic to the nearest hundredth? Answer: 31.05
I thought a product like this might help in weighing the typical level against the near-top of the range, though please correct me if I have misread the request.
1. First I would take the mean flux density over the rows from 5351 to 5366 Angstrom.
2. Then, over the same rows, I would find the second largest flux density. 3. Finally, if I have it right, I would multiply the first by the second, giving 820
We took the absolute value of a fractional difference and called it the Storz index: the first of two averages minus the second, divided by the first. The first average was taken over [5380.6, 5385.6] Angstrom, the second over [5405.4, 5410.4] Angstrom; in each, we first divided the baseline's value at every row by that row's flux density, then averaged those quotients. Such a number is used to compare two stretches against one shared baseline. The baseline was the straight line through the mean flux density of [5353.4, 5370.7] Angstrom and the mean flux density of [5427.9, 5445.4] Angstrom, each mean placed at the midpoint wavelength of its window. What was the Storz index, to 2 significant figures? 0.033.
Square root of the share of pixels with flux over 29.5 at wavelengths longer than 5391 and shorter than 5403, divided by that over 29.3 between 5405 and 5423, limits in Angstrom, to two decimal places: 0.84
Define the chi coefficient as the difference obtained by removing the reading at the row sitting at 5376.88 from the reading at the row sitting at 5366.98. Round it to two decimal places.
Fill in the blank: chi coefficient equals -0.70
